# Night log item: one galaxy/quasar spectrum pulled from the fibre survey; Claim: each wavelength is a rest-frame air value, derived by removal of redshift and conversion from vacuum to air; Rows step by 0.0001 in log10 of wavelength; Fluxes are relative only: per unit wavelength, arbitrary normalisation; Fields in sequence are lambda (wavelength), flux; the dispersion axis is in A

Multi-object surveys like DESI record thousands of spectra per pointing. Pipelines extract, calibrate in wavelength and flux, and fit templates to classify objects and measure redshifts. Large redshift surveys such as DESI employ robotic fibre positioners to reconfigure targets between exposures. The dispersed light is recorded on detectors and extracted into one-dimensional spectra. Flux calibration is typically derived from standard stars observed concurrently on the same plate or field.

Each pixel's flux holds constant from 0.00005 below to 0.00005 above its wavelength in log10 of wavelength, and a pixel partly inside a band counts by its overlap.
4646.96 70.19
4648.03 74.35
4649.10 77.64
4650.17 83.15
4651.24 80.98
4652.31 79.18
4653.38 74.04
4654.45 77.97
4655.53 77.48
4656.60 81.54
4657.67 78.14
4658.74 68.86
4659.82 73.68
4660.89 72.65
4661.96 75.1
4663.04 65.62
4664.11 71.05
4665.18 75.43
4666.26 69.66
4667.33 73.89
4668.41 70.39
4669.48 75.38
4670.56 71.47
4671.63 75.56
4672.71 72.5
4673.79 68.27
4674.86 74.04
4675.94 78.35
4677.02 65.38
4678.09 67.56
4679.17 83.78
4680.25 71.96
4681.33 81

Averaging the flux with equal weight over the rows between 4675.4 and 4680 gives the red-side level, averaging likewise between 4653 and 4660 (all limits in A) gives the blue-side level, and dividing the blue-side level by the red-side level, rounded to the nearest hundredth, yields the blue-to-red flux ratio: 1.03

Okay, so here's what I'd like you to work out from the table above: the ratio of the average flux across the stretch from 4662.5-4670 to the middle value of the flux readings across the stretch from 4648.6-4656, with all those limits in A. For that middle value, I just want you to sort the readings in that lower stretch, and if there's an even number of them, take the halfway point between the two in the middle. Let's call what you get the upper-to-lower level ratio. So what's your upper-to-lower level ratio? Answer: 0.919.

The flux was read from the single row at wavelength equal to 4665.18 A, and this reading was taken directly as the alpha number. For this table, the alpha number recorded 75.43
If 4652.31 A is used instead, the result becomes 79.18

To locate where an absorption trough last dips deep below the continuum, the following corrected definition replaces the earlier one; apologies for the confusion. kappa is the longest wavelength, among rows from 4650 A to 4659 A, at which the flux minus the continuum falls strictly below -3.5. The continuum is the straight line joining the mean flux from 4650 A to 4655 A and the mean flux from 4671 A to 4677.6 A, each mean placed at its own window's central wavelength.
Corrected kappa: 4658.74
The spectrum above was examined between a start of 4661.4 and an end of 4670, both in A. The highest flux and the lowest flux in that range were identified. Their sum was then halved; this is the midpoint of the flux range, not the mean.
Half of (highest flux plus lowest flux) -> 70.5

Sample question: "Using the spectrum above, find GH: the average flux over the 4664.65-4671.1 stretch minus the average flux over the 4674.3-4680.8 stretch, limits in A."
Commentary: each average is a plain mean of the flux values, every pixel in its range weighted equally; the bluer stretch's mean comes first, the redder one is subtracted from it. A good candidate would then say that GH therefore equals -0.8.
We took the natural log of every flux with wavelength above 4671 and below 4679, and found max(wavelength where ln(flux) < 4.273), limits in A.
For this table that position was 4678.09 A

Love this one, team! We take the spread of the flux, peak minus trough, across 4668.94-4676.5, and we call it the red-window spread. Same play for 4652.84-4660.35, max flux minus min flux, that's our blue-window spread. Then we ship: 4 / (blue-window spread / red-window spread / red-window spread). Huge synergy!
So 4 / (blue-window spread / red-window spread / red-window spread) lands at 32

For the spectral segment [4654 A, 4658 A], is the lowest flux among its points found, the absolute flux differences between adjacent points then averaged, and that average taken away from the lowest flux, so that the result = 75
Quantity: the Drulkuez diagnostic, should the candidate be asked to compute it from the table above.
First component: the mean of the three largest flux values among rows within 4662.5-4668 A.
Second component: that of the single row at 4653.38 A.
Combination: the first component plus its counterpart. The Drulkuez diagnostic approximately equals 147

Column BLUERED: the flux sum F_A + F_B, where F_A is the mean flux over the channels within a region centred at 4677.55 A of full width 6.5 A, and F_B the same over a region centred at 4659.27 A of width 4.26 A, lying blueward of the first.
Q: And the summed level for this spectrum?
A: 147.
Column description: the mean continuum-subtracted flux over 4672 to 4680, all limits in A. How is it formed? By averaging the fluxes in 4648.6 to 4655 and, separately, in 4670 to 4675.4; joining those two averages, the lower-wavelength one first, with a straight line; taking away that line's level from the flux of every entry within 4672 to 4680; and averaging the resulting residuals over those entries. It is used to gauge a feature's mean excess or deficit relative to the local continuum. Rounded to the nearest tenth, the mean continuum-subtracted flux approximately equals 1.5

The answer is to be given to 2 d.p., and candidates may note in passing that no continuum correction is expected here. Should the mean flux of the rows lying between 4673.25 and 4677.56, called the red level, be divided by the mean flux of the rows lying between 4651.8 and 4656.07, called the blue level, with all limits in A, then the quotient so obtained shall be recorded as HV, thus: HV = 0.93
